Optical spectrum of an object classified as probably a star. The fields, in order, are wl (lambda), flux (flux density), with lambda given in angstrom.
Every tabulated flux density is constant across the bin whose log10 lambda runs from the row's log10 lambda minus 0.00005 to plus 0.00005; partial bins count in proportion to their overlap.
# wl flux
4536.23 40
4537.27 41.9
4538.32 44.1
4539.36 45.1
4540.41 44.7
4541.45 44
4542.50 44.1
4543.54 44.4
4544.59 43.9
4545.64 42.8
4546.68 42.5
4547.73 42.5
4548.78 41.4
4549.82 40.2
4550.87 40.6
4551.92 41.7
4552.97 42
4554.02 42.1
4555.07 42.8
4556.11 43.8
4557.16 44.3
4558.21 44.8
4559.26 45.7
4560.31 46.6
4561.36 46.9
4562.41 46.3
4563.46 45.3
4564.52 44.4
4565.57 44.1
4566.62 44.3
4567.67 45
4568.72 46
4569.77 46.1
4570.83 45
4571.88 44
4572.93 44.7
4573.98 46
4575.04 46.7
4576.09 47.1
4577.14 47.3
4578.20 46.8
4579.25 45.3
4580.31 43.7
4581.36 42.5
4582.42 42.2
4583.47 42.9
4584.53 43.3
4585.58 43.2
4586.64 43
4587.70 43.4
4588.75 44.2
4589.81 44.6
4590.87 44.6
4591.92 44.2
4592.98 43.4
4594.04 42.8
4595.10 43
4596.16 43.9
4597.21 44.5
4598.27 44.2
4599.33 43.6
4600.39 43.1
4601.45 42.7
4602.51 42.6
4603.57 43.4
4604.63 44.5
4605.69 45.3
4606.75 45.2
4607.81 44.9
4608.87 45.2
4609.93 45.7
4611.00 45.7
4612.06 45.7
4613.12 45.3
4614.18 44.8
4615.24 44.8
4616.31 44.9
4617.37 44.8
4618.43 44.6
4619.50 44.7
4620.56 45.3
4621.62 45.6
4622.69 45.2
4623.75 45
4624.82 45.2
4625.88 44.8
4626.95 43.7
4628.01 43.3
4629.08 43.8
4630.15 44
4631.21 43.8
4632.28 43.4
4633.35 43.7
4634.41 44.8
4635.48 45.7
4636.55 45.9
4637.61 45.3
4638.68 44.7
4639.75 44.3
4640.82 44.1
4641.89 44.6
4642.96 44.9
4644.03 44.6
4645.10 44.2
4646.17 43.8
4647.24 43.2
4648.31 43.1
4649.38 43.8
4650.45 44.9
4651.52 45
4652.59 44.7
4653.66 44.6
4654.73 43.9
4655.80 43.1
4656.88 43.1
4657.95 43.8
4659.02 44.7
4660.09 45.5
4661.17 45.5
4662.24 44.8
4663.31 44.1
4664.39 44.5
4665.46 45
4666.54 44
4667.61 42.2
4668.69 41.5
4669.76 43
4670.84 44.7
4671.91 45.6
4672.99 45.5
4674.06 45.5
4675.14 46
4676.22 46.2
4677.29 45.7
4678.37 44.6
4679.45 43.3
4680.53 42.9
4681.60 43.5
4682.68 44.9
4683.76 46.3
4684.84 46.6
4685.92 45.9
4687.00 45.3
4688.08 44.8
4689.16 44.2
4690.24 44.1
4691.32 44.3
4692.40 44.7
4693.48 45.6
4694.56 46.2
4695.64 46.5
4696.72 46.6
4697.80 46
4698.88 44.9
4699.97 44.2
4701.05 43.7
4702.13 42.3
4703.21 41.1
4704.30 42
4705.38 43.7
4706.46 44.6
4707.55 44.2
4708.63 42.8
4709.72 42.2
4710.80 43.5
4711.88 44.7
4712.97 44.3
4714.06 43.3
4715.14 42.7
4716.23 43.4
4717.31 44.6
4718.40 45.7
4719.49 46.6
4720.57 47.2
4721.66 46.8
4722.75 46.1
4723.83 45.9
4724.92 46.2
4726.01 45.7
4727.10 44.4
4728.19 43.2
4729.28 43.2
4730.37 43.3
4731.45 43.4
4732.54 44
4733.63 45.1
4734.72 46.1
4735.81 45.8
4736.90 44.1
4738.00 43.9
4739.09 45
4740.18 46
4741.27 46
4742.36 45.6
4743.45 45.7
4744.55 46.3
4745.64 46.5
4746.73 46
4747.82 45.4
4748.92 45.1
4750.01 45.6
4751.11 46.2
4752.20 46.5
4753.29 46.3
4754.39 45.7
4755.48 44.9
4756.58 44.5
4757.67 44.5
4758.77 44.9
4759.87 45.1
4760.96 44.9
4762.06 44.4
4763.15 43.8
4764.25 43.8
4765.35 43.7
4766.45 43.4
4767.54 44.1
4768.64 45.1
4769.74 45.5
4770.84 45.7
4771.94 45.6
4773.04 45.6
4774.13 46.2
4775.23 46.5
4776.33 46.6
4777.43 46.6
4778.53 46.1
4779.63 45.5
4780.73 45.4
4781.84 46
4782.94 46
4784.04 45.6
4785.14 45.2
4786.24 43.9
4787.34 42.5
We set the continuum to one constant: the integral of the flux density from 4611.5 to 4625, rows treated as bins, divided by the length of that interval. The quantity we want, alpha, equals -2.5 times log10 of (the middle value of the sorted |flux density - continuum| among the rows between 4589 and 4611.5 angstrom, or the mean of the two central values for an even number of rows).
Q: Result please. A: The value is 0.14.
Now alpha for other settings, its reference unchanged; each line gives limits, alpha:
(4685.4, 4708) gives 0.14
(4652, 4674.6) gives 0.70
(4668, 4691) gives 0.14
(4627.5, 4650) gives 0.02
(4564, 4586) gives -0.08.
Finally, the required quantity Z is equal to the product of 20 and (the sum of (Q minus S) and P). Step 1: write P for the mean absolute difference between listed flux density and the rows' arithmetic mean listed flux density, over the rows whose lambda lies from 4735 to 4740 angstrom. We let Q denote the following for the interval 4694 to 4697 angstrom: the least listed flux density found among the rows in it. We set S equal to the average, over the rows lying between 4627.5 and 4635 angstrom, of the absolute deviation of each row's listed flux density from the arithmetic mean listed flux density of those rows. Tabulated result 931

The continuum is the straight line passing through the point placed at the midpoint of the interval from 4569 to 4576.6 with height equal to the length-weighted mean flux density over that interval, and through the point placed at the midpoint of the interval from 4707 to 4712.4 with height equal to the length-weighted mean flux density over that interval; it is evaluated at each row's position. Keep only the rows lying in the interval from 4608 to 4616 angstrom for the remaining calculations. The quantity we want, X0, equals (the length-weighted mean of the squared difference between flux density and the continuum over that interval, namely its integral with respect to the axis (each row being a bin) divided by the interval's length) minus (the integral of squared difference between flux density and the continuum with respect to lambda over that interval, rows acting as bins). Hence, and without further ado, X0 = -1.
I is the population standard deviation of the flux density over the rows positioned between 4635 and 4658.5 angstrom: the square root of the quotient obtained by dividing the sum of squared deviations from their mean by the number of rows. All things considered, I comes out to 0.8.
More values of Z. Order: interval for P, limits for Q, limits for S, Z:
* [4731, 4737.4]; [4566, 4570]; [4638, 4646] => 899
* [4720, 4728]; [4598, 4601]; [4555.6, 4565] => 856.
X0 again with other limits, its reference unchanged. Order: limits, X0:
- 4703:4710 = -9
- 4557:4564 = -5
